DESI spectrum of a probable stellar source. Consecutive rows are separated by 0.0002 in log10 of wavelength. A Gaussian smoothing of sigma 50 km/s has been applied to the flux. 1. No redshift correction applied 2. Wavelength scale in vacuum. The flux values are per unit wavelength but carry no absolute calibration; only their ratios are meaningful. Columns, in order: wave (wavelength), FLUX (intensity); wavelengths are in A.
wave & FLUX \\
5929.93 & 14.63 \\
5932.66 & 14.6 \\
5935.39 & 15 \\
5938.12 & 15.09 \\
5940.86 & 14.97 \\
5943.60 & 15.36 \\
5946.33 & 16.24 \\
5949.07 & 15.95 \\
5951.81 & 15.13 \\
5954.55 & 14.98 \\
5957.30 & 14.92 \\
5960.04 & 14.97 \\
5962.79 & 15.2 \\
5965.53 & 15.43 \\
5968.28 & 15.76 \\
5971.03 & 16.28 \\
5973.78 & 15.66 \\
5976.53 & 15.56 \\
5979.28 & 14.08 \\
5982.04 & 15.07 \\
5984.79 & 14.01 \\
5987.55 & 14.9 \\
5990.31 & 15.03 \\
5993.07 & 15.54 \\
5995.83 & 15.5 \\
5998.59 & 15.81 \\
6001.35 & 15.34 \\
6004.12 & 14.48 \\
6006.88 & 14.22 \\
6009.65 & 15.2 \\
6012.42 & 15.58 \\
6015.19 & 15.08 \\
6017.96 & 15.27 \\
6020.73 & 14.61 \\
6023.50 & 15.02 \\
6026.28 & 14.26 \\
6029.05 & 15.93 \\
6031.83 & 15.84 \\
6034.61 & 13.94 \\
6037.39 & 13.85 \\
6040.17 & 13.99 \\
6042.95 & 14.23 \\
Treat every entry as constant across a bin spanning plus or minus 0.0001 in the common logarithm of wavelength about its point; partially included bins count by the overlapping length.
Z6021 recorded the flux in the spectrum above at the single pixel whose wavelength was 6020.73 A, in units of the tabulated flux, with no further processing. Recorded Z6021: 14.61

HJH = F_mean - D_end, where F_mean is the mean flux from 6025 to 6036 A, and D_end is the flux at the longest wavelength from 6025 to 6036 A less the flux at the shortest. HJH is 15.3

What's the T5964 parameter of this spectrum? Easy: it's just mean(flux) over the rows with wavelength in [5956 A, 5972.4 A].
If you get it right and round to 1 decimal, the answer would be 15.4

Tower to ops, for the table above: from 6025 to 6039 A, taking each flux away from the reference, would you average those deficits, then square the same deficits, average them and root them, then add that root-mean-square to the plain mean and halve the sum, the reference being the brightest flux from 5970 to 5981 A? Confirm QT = 1.65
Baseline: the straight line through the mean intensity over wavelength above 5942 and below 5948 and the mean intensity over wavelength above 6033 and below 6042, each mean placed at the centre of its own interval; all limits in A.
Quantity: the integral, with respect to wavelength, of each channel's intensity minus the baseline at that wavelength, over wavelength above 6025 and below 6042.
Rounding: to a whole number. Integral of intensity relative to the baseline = 10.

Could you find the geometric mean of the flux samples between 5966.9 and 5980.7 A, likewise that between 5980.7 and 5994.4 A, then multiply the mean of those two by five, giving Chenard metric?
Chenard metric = 75.9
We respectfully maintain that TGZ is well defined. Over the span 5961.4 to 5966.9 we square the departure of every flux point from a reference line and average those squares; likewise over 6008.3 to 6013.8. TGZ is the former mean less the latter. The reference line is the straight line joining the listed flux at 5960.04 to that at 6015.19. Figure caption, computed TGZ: -0.01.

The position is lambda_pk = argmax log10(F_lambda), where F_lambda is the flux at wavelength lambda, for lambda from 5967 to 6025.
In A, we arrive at 5971.03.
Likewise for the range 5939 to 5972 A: 5971.03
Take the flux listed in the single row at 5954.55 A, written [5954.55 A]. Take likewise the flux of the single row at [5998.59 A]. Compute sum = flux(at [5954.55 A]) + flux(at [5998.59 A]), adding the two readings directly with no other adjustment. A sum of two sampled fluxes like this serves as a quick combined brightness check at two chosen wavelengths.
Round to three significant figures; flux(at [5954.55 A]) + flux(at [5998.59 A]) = 30.8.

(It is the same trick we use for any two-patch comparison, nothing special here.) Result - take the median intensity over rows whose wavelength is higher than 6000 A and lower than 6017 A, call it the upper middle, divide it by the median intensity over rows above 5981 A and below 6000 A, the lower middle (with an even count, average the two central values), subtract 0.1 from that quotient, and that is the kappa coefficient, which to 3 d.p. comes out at 0.905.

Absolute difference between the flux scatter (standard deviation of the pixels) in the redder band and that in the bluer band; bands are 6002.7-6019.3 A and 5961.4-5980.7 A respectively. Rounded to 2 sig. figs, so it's 0.16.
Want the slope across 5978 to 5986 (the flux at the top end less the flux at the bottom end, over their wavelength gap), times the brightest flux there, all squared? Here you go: 0.0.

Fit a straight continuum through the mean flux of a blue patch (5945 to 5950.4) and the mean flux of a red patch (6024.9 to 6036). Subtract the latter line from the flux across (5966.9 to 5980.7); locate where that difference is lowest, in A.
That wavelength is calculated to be 5979.28 A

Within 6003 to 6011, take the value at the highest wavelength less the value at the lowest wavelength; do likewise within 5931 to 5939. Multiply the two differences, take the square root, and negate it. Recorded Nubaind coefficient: -0.59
